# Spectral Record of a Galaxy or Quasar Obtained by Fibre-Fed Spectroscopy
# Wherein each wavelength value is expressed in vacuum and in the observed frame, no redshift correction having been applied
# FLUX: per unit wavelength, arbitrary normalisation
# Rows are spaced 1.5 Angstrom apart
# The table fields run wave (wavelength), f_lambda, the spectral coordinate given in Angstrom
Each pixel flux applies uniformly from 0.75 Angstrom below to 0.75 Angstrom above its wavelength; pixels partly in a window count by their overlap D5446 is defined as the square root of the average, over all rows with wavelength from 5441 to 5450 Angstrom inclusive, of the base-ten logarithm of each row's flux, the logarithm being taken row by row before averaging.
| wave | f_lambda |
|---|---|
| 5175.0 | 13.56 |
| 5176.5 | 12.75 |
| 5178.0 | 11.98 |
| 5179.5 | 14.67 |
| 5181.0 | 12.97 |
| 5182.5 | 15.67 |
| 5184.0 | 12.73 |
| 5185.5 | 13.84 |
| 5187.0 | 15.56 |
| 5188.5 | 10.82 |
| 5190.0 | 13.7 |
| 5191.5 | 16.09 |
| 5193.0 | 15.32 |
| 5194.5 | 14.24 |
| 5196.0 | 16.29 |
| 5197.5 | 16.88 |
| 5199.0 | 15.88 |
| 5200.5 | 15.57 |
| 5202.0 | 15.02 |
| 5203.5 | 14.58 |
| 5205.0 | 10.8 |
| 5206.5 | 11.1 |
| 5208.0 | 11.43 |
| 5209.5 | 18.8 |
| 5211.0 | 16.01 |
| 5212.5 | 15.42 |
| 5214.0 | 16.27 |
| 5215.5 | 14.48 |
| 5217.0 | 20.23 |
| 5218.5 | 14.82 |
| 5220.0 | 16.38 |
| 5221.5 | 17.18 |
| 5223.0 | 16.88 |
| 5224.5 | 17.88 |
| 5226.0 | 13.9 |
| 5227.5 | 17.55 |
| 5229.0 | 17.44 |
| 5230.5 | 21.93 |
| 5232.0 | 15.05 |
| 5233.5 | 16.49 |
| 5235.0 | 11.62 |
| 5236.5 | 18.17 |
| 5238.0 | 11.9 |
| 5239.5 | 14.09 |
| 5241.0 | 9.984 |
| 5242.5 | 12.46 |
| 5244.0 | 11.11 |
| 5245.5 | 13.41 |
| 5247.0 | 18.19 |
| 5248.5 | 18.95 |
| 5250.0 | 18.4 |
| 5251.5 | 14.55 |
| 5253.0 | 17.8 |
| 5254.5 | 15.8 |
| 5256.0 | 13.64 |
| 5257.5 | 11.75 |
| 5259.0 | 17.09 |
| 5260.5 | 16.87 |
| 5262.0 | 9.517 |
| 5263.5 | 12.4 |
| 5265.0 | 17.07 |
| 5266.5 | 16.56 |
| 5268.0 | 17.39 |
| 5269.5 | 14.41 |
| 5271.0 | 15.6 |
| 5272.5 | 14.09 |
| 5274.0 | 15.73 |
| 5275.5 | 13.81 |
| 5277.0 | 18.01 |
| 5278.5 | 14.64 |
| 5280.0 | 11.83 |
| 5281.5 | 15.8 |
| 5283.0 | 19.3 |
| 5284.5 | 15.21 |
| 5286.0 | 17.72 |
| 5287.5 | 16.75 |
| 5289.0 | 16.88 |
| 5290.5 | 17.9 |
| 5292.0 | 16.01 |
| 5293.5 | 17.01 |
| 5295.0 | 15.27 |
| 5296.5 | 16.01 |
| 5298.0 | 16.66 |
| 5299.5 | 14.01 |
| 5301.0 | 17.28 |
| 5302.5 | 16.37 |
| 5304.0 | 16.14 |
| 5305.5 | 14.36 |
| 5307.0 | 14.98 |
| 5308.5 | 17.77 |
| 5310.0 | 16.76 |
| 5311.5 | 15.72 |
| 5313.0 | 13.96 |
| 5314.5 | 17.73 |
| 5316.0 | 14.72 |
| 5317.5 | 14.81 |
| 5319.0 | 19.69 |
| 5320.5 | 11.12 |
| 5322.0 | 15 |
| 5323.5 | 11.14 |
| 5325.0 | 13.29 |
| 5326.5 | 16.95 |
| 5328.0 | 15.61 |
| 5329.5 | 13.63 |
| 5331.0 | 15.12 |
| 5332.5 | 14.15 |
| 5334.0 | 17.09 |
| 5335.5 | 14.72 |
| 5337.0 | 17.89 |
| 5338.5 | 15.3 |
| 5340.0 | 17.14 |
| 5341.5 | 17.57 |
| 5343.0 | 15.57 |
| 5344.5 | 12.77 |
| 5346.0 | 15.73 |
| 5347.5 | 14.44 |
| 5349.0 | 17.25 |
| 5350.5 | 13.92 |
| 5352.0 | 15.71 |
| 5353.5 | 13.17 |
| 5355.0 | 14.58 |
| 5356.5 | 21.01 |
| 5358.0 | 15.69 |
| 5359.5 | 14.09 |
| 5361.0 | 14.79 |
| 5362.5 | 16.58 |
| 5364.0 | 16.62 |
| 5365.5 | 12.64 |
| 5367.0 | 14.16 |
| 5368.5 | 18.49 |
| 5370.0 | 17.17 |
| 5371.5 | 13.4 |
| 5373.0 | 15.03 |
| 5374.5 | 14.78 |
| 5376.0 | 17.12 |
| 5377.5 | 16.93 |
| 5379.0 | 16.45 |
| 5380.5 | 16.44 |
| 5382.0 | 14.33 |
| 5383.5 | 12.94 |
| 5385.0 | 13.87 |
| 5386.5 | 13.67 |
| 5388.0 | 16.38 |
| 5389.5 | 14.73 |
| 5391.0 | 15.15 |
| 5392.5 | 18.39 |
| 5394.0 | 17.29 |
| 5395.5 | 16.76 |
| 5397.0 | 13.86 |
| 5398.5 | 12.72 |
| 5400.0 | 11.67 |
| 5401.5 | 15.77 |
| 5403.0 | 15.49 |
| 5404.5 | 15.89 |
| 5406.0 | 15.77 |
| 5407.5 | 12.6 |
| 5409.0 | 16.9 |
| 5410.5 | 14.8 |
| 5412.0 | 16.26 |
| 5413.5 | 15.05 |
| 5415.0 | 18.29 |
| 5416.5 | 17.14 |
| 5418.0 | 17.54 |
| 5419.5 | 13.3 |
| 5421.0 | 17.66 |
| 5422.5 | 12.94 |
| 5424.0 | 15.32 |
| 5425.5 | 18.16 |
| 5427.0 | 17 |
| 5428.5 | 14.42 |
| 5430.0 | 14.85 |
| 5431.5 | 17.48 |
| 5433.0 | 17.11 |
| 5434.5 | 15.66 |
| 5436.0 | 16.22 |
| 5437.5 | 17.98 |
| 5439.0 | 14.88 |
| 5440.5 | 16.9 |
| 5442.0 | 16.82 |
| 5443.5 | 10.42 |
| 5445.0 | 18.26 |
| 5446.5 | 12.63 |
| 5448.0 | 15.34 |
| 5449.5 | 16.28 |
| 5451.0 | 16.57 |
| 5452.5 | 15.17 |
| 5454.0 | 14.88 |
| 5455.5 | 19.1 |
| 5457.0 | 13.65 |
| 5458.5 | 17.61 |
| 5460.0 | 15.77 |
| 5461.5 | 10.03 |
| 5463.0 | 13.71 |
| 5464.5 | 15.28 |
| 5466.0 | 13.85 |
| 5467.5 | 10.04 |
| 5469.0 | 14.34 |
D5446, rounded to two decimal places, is 1.08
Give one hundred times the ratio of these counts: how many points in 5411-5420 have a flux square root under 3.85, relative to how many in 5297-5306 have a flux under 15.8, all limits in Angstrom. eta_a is 50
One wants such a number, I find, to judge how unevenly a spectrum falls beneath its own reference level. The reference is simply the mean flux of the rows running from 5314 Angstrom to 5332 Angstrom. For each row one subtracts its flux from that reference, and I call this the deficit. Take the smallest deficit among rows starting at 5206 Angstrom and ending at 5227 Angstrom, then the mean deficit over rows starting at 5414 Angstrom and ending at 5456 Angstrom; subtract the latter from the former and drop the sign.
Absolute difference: 4.2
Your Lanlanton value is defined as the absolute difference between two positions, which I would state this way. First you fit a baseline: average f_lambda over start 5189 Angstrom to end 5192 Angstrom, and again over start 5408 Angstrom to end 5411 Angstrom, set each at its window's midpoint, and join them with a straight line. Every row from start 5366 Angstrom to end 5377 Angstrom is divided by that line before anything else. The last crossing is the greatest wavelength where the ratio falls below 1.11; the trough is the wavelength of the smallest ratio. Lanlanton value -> 4.5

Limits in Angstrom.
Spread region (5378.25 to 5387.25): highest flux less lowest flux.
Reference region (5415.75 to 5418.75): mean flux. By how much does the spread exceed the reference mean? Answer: -14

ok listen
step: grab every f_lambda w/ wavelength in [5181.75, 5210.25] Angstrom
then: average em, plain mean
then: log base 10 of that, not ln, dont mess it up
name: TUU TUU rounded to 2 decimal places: 1.16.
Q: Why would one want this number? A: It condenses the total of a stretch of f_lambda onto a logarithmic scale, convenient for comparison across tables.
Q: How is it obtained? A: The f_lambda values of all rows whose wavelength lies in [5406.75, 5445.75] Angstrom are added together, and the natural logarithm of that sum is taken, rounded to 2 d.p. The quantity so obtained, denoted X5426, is 6.03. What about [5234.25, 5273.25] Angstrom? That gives 5.95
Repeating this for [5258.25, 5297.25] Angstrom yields 6.01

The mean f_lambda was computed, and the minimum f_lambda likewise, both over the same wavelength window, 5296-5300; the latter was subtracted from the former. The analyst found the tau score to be 1.6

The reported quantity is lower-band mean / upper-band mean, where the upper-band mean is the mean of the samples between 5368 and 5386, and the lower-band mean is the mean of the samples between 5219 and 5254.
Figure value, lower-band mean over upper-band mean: 1.01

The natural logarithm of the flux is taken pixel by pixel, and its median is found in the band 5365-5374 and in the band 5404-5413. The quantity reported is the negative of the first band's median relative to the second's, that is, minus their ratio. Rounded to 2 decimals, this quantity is -0.97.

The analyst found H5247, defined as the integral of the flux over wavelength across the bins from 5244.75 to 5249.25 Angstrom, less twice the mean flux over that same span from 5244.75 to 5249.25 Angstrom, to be 42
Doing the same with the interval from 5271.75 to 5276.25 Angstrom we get 36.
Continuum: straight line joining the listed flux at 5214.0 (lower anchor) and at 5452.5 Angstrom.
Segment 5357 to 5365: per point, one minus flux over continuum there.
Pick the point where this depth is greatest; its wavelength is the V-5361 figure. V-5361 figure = 5359.5 Angstrom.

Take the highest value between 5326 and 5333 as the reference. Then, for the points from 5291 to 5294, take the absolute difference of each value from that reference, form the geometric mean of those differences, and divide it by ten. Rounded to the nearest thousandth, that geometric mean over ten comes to 0.024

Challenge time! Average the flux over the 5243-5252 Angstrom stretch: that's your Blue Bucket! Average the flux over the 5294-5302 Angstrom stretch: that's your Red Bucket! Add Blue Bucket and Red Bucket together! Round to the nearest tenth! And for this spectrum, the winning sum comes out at 31.6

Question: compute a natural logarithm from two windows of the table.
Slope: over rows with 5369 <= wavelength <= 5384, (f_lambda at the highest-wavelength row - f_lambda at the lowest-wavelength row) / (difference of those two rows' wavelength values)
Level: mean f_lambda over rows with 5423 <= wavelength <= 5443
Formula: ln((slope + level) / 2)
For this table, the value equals 2.08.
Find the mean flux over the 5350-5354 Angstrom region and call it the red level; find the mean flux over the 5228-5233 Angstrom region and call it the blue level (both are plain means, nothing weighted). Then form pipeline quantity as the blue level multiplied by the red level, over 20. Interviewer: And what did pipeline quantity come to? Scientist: 12.9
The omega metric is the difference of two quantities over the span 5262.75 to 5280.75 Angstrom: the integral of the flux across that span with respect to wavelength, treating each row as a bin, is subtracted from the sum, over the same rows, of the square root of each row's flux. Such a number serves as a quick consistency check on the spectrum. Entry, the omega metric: -226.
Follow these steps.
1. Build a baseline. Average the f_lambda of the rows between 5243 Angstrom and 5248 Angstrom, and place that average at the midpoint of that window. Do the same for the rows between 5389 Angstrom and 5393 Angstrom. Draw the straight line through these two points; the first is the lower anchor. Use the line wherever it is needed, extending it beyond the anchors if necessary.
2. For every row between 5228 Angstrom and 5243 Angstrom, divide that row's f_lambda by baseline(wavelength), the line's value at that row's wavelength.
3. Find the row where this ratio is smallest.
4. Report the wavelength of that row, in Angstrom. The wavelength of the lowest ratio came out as 5241.0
